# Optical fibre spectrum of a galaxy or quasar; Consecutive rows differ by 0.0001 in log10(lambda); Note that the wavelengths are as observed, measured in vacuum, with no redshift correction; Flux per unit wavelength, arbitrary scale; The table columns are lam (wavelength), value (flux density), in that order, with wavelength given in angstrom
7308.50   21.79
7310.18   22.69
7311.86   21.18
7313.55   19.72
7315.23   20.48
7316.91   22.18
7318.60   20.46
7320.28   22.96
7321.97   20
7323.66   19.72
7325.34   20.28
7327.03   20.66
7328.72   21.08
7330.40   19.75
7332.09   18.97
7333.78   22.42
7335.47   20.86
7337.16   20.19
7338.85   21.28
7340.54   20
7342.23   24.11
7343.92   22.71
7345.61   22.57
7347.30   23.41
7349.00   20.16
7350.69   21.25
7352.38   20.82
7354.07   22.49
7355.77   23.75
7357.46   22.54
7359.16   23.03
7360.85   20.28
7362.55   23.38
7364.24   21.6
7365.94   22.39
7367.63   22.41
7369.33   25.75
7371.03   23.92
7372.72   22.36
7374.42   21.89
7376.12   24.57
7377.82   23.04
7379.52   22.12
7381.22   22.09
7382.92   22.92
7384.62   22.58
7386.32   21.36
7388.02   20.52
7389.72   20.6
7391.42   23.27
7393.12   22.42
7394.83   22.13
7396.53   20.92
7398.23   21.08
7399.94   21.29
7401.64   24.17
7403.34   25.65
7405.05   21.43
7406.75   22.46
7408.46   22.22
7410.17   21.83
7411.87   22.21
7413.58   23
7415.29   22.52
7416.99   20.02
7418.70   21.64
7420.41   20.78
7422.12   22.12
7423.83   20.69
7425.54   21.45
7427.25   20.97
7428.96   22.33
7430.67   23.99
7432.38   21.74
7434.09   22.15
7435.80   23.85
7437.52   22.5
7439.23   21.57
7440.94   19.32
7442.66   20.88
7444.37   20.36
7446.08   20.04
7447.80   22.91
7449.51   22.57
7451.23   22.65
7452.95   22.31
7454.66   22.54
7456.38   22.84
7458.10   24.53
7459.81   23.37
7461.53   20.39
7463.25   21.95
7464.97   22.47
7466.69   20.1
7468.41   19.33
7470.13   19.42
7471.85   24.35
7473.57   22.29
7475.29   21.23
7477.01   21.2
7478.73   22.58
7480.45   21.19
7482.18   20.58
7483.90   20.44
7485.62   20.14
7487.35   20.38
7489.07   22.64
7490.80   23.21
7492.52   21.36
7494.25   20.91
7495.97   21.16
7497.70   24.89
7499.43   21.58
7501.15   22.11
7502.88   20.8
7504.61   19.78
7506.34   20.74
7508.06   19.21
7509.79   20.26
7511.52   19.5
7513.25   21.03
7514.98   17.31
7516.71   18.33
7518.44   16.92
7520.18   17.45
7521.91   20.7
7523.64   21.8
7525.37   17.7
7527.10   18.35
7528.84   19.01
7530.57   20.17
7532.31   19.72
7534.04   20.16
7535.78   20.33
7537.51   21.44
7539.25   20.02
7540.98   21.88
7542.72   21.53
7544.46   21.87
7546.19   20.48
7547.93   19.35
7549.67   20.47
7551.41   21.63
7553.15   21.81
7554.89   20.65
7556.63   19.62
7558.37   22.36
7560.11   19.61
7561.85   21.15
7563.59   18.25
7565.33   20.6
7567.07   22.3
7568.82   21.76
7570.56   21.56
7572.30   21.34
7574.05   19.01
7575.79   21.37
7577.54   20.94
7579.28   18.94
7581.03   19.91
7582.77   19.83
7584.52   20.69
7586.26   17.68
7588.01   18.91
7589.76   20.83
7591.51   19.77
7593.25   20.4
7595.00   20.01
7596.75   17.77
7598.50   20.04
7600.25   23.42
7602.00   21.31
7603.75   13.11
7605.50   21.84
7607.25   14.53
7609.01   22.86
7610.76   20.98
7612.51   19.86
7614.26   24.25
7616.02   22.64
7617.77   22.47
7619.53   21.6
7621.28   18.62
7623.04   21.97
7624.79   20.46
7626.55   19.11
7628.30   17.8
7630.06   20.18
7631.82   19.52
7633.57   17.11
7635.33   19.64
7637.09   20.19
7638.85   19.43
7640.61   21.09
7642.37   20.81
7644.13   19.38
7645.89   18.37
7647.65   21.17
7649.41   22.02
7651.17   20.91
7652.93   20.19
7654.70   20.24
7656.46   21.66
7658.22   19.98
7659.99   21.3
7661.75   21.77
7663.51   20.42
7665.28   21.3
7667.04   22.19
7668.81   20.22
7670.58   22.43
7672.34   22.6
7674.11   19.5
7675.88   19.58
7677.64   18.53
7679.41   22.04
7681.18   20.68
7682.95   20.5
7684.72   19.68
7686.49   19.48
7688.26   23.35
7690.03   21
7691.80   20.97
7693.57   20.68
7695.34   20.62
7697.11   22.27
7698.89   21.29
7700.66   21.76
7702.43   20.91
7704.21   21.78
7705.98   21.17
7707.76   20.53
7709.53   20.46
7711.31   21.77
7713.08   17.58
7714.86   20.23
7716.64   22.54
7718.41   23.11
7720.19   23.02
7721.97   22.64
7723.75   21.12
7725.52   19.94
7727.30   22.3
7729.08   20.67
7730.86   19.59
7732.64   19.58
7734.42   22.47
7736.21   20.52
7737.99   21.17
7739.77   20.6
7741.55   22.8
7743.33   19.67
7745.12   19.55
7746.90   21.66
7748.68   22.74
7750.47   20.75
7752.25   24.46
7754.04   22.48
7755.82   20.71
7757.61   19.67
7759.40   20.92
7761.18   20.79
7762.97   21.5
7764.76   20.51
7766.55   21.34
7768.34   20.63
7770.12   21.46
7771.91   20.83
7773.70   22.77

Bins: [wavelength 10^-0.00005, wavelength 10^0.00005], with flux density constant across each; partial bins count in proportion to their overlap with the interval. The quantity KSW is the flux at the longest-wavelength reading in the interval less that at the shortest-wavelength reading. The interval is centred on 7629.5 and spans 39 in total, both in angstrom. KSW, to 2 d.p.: 0.19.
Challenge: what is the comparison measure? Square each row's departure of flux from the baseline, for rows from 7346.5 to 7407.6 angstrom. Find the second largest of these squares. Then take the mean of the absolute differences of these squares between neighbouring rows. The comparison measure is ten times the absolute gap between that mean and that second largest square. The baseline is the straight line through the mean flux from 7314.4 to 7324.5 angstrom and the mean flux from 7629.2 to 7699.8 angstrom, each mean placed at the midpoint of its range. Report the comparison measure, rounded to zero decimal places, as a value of 179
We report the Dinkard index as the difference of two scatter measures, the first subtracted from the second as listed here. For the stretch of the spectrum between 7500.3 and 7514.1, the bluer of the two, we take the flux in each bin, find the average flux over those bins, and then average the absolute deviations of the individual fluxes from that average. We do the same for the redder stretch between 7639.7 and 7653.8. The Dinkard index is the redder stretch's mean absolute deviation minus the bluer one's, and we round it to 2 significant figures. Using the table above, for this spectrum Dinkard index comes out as 0.14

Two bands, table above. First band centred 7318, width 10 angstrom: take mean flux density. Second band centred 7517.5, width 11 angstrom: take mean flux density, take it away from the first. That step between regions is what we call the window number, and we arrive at 2.3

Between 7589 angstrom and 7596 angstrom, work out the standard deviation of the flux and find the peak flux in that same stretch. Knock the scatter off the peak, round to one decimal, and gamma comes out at 20.4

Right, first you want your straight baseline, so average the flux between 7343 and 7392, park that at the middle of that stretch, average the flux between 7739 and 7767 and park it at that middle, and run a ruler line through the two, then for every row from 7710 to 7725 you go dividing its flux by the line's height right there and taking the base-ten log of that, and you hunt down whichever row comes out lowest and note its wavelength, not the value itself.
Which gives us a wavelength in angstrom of 7713.08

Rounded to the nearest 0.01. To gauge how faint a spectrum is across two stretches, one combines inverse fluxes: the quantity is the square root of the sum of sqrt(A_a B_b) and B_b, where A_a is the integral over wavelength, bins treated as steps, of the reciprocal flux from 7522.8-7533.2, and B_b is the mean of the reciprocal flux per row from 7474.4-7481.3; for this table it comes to 0.45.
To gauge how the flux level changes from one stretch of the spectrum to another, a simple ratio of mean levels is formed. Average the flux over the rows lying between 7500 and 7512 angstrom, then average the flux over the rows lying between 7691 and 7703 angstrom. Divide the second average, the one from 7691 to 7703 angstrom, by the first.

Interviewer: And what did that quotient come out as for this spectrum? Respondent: 1.04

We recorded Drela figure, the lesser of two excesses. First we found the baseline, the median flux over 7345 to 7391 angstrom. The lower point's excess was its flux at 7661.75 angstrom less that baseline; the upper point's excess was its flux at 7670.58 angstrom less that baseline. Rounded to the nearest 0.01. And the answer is -0.64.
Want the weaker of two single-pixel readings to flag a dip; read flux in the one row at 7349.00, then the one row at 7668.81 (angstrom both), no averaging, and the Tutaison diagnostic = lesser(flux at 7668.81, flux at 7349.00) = 20.2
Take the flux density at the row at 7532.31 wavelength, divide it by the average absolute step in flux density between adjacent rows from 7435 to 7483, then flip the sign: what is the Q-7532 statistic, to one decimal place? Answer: -15.8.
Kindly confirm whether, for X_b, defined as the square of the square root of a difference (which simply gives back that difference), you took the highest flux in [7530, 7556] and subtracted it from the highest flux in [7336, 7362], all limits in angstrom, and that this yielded 2.2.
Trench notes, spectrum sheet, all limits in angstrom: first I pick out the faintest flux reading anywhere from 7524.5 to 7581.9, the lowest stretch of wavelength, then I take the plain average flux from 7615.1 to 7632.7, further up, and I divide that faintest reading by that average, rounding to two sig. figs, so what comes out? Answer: 0.87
